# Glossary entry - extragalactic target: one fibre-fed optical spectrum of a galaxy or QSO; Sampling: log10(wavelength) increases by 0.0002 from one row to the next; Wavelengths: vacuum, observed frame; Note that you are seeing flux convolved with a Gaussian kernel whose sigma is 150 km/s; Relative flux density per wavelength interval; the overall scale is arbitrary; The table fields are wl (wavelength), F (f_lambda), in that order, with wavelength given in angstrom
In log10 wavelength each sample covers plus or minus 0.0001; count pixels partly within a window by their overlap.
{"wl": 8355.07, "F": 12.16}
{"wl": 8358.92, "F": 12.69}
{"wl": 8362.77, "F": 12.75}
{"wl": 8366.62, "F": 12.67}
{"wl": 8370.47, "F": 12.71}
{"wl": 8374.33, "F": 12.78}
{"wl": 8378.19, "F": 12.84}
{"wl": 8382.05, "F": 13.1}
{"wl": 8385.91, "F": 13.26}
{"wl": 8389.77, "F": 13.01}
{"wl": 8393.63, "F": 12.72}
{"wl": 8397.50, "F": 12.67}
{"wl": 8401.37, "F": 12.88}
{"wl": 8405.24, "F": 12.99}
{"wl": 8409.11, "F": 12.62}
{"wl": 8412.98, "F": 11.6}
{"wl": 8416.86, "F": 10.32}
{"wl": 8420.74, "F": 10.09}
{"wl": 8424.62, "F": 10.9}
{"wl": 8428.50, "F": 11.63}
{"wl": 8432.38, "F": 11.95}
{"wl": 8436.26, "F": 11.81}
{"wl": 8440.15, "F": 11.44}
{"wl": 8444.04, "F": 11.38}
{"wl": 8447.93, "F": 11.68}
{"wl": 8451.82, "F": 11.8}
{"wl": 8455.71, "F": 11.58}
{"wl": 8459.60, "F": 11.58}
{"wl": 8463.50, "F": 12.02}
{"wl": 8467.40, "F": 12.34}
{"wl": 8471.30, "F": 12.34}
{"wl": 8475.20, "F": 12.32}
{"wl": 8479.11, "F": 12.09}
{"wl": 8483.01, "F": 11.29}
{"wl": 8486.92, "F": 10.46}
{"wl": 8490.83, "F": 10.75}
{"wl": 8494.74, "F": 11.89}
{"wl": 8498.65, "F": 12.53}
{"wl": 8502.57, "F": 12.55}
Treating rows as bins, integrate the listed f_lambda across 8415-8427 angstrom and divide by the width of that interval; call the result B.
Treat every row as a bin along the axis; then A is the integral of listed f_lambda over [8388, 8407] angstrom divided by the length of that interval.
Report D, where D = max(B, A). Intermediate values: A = 12.9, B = 10.5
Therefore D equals 12.9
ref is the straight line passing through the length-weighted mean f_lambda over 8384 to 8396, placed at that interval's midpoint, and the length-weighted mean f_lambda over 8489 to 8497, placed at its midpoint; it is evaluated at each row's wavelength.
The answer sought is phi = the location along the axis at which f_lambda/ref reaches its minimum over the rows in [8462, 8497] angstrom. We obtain 8486.92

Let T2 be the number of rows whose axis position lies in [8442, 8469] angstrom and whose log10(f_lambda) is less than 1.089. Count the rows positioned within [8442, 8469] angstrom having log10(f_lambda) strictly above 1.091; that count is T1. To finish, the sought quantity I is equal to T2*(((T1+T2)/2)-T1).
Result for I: 15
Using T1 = 1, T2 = 6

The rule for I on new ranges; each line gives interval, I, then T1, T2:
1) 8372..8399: 0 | 7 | 0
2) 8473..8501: 10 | 1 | 5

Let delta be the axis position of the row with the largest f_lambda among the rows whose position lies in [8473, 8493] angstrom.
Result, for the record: 8475.20 angstrom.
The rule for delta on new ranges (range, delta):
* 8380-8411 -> 8385.91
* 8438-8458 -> 8451.82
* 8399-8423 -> 8405.24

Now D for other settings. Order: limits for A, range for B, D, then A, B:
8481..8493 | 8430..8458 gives 11.7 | 10.9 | 11.7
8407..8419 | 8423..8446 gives 11.5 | 11.5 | 11.5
